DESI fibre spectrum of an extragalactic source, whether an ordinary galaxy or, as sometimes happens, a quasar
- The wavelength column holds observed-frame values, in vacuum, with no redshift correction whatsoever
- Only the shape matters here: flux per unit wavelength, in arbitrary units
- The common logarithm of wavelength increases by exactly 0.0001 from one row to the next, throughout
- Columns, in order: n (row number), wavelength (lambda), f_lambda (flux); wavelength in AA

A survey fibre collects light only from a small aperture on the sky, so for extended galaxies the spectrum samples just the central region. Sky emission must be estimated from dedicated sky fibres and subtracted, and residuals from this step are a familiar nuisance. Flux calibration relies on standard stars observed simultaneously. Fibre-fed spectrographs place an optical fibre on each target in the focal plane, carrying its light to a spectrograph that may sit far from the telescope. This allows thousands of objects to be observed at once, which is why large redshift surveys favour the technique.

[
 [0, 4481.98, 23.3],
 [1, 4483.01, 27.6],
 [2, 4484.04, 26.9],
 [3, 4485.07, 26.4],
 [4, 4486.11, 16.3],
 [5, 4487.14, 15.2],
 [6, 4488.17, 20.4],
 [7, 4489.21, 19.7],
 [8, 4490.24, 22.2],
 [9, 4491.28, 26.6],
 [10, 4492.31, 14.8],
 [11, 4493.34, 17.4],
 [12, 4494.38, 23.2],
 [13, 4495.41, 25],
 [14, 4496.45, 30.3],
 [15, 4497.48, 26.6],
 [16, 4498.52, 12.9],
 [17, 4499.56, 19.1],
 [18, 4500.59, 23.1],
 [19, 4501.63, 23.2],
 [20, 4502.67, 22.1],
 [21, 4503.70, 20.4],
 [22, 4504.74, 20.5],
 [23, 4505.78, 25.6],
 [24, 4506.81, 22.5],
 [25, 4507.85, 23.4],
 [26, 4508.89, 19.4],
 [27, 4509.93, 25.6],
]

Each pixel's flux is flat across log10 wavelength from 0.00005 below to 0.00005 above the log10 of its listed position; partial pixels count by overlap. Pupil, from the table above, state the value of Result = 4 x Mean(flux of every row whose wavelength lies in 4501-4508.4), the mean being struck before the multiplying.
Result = 90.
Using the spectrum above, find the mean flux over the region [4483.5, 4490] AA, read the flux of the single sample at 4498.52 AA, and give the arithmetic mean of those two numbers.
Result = 16.9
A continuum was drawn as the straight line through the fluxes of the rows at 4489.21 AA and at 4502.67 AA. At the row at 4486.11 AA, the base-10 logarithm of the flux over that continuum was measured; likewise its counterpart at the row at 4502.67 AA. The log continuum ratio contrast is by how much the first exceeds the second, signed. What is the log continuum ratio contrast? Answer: -0.07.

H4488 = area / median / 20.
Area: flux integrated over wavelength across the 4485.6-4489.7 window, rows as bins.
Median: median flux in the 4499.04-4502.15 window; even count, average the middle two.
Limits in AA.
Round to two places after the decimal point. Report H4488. 0.16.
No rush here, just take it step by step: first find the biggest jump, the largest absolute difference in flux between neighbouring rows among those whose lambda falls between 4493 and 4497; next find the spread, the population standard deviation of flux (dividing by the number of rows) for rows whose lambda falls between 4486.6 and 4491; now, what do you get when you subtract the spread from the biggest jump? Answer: 3.2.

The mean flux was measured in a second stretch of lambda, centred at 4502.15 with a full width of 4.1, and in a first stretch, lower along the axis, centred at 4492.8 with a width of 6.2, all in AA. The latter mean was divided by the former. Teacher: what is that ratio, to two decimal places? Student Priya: 0.97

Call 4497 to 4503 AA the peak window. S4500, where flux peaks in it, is 4497.48 AA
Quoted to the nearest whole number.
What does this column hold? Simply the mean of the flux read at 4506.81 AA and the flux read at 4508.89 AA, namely 21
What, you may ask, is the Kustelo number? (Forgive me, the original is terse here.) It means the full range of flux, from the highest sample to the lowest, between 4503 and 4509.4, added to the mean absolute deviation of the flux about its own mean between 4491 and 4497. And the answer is 10.7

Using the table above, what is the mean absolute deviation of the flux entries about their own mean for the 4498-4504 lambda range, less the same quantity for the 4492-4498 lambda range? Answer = -1.8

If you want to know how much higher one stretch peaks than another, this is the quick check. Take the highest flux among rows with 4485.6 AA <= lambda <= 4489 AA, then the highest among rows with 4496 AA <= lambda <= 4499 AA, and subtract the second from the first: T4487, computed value -10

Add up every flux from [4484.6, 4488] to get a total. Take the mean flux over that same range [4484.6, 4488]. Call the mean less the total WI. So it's -39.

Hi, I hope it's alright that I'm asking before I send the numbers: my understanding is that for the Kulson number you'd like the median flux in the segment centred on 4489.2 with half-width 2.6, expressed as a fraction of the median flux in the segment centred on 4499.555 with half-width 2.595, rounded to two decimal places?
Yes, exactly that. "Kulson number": 0.88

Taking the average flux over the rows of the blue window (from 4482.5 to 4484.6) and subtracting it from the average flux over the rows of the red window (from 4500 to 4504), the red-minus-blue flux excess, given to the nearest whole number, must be -5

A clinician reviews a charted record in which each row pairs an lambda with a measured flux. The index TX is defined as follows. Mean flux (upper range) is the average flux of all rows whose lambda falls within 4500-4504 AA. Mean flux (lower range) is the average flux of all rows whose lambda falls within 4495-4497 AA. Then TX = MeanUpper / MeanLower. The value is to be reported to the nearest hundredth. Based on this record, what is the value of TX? 0.80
